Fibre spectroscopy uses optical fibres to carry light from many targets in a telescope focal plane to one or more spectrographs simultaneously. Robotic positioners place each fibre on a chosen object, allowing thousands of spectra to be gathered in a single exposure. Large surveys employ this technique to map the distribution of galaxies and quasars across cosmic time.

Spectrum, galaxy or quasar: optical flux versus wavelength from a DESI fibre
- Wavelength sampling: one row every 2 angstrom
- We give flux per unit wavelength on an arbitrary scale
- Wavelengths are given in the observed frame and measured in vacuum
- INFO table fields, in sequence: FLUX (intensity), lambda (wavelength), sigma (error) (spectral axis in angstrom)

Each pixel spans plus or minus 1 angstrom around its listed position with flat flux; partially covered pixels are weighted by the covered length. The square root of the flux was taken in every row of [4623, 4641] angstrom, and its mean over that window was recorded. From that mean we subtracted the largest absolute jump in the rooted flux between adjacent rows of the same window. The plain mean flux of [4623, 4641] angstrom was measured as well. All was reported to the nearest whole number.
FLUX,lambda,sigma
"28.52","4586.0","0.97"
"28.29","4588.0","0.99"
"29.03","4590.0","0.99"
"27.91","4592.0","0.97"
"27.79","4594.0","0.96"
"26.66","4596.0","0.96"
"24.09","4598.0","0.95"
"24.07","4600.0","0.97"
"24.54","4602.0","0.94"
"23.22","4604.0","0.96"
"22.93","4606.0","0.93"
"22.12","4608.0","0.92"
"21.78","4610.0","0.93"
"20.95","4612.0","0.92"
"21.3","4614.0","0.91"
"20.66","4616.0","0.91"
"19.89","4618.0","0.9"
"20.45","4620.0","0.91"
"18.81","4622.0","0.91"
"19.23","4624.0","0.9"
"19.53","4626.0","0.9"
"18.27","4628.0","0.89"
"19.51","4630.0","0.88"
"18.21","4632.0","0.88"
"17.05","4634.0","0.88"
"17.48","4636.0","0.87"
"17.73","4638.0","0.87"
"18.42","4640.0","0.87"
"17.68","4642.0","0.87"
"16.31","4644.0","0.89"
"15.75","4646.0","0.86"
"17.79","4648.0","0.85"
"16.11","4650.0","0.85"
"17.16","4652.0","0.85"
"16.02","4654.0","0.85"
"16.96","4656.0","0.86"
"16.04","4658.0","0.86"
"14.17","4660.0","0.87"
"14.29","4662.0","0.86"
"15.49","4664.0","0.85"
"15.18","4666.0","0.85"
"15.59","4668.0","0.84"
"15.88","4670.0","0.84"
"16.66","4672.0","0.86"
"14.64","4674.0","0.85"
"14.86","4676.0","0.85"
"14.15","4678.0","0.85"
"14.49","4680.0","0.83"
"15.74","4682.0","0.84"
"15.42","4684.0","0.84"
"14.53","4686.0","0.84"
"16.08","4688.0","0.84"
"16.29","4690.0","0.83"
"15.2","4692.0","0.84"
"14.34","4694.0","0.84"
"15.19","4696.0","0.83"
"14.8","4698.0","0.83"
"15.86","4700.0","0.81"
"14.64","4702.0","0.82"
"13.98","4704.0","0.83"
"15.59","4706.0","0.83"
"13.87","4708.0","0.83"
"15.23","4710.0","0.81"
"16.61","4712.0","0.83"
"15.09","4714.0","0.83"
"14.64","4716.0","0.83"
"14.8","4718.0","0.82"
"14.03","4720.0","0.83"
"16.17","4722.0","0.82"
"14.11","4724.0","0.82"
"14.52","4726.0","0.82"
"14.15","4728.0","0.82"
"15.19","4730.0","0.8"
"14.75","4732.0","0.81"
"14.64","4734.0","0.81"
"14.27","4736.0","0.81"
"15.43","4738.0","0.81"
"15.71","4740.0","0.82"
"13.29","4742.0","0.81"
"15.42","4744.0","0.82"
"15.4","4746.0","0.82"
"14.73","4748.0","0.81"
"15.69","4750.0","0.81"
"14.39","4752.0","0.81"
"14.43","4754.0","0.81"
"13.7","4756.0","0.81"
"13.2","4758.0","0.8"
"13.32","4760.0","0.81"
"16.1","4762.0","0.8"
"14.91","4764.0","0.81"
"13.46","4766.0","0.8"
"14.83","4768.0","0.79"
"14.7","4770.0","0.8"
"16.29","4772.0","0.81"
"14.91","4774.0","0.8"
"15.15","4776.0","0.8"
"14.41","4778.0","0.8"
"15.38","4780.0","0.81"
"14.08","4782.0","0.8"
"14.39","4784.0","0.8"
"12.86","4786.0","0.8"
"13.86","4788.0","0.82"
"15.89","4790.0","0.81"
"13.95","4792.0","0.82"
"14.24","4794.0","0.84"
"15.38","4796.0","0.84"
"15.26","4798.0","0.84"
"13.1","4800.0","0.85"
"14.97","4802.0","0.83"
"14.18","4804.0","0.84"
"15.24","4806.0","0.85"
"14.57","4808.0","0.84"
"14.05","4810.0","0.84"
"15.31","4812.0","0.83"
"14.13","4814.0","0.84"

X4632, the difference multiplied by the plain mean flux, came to 76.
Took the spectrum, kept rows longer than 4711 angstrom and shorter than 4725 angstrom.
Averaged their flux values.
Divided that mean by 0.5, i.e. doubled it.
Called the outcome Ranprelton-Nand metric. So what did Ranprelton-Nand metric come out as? 30.1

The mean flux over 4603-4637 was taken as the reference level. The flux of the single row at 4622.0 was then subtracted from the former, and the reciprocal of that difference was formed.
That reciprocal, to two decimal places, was 0.79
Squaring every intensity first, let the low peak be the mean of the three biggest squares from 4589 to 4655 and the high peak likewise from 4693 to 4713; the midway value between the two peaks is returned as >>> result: 527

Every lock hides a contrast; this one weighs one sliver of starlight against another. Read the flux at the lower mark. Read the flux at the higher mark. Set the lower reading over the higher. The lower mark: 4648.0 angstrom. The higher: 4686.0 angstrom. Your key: 1.22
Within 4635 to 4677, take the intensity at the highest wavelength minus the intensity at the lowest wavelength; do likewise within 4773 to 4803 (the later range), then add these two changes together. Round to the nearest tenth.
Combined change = -2.6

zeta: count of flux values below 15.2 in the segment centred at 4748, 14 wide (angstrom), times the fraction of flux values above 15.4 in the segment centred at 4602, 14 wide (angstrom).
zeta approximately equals 4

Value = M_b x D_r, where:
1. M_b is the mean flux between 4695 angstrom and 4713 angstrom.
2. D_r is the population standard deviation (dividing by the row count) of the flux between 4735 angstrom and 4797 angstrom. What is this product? 13.6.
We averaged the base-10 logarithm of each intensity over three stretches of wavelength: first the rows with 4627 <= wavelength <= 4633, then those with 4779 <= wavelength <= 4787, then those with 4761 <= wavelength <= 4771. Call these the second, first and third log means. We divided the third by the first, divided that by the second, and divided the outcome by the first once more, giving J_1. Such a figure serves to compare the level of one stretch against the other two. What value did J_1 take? 0.695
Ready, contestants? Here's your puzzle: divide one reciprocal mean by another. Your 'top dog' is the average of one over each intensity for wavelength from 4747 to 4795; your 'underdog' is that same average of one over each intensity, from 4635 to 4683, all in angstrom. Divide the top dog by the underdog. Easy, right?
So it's 1.10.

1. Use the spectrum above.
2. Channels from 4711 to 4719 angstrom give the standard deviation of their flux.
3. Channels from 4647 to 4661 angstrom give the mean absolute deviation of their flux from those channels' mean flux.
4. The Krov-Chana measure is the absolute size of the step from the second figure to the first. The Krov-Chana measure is 0.06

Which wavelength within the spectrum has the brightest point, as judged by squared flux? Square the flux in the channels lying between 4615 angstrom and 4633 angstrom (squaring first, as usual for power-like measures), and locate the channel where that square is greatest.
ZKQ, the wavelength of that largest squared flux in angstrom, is 4616.0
